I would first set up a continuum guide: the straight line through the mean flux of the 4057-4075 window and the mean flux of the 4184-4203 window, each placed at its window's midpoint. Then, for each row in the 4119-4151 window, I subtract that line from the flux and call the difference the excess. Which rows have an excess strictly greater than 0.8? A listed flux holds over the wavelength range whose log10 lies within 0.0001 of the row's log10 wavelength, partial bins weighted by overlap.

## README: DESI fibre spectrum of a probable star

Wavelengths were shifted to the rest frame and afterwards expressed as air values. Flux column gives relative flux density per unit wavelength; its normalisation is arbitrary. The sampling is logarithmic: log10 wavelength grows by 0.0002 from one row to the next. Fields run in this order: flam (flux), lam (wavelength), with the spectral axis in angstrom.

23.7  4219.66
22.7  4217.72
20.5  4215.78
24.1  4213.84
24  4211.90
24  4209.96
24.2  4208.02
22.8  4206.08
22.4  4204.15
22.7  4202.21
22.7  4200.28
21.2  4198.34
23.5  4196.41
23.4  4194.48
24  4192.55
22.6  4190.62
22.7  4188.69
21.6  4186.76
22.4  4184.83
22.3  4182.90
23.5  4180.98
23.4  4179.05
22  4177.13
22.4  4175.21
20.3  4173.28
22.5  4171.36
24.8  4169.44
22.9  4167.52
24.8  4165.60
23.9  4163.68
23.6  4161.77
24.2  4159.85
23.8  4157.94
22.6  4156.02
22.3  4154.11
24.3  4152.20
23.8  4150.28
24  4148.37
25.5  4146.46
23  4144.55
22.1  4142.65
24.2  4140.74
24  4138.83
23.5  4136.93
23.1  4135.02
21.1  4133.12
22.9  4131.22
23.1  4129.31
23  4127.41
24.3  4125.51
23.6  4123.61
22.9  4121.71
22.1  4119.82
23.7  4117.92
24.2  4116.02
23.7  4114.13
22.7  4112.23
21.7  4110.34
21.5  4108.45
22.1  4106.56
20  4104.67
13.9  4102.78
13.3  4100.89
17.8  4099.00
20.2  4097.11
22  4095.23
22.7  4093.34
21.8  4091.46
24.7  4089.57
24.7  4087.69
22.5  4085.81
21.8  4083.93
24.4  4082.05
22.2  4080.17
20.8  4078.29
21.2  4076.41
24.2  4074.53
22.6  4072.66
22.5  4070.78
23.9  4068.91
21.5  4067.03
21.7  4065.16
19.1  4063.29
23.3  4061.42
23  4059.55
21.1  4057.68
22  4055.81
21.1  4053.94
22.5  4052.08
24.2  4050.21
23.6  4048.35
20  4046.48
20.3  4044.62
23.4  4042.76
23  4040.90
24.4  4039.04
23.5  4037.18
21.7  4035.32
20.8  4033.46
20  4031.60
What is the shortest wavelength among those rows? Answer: 4123.61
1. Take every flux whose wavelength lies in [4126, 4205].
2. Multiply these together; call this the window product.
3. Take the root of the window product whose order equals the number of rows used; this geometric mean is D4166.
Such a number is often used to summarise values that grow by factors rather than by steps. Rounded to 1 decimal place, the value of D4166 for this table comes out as 23.1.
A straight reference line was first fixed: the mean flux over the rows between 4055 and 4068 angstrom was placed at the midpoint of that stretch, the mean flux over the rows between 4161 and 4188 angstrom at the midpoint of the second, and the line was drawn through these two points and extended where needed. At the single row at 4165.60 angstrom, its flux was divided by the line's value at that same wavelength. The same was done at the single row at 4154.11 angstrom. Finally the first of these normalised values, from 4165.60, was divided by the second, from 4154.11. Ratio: 1.11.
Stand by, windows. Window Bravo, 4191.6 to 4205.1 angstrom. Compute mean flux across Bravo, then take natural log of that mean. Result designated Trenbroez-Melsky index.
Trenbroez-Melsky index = 3.13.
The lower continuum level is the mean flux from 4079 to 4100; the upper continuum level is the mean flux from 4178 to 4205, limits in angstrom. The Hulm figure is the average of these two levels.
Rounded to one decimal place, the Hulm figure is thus 22.5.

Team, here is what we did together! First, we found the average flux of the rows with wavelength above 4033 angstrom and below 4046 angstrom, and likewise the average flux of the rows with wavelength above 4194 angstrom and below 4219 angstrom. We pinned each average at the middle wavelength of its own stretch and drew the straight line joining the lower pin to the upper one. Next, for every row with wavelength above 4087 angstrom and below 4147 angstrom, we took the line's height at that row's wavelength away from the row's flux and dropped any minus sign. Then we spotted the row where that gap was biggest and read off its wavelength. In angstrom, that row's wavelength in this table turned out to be 4100.89 angstrom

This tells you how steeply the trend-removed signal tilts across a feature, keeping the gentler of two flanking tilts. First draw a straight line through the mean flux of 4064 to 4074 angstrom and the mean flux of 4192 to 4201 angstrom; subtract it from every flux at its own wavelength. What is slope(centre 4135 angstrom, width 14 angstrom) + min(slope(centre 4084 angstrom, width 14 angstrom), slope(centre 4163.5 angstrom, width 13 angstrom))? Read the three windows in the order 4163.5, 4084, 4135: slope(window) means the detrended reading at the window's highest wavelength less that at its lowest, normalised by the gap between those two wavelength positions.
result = 0.18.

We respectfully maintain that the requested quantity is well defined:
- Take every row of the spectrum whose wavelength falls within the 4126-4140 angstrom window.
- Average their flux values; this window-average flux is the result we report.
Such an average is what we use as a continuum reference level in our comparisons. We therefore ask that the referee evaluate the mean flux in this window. 23.0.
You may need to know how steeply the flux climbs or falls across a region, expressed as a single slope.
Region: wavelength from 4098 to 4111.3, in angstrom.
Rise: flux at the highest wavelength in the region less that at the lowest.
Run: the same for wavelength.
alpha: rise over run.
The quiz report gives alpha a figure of 0.34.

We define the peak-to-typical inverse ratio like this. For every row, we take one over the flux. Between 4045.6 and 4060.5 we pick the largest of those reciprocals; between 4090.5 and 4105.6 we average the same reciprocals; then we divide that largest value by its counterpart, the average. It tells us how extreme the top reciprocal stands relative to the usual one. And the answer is 0.91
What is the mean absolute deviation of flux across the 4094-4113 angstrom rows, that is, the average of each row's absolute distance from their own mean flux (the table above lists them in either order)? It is 2.71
